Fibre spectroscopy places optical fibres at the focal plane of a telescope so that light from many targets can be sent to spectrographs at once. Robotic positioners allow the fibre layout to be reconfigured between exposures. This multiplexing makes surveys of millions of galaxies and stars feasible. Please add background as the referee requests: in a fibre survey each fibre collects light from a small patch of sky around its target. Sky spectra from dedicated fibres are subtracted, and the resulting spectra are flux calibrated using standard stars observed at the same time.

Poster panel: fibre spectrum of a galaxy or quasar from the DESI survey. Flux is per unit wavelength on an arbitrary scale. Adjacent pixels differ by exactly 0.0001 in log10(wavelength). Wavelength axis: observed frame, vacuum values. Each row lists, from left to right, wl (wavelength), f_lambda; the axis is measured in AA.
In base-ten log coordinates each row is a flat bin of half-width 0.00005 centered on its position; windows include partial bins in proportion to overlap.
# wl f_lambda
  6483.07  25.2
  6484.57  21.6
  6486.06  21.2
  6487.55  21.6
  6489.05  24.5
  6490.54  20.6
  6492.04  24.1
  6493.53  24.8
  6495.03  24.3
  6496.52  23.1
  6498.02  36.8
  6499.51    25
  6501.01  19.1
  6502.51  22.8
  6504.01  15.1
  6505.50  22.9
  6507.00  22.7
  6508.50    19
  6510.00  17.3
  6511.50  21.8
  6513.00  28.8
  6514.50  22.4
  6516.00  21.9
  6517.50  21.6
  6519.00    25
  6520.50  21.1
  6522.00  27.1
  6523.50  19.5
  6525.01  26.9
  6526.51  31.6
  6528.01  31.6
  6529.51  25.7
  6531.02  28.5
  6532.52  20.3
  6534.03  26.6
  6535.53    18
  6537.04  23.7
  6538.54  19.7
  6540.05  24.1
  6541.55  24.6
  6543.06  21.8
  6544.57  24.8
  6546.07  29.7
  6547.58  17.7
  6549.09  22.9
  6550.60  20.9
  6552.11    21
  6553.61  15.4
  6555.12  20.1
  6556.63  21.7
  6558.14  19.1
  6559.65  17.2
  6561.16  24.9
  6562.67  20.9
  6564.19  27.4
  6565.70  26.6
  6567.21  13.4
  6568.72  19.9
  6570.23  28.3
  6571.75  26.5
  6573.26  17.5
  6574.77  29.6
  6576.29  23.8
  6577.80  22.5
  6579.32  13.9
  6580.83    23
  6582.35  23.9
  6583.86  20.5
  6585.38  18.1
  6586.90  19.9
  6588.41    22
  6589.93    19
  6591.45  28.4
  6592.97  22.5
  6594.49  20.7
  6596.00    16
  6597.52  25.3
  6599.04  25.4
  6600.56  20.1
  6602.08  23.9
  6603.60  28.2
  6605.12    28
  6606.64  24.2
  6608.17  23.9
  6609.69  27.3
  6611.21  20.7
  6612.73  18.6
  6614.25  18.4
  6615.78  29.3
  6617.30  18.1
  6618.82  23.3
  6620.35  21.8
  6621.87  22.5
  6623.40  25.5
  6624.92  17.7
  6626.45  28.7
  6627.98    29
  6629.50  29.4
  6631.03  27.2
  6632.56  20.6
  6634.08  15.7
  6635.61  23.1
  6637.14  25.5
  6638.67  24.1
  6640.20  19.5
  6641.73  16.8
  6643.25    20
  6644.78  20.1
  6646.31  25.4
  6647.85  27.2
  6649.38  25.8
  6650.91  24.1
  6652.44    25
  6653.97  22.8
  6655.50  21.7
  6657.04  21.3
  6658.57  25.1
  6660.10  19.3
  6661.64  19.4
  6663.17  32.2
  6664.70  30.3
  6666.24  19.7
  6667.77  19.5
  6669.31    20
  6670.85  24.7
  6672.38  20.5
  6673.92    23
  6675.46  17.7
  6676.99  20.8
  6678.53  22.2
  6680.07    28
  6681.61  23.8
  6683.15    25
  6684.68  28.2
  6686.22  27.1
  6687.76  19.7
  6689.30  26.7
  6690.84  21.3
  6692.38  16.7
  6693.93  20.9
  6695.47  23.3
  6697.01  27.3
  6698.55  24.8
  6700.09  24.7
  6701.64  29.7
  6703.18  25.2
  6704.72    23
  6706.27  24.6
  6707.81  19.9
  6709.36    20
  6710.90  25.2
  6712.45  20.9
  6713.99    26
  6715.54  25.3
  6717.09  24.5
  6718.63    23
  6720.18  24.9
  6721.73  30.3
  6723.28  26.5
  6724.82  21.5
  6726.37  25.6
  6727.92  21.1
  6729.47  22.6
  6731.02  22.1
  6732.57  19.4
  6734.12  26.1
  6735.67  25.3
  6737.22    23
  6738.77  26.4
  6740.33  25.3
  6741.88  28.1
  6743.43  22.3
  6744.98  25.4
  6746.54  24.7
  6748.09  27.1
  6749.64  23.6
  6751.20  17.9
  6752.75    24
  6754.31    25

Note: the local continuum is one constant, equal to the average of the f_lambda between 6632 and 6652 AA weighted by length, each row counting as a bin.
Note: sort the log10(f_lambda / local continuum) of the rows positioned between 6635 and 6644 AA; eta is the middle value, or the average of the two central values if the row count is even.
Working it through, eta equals -0.014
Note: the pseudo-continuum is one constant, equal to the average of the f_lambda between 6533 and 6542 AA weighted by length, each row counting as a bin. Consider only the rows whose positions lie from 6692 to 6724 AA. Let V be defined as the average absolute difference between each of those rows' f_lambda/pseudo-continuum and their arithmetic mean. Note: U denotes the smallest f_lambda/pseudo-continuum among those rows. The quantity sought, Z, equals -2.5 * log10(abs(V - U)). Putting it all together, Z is 0.50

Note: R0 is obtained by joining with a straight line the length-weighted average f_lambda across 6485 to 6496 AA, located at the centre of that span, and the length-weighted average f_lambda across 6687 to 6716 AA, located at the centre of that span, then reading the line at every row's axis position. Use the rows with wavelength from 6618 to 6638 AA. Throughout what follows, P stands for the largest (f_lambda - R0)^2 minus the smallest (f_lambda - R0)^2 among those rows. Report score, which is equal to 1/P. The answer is 0.017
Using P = 57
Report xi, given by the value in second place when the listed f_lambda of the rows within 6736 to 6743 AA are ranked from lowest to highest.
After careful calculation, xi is 25.3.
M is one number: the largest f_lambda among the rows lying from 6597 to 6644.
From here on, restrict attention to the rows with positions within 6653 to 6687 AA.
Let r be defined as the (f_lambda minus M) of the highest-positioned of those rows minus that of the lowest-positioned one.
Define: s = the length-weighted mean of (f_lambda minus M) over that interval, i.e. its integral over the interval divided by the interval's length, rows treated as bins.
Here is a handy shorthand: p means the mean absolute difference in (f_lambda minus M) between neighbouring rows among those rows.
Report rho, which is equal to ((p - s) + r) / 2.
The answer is 7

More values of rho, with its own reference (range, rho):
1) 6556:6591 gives 5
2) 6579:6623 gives 10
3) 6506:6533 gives 4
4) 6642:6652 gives 6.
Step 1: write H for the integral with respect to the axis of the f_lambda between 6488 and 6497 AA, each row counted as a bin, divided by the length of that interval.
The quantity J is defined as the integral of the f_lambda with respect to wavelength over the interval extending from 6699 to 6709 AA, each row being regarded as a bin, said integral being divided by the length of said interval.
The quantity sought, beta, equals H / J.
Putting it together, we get 0.97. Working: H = 23.5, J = 24.3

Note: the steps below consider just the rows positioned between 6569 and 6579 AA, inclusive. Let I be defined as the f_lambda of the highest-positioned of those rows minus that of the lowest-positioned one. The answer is -6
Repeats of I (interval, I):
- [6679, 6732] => -6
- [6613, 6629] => 11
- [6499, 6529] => 7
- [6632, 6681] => 7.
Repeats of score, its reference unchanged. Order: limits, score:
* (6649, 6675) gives 0.013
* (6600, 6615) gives 0.041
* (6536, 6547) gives 0.023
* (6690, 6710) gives 0.022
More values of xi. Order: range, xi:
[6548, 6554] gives 20.9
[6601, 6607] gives 24.2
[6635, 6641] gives 23.1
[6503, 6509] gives 19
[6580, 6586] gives 20.5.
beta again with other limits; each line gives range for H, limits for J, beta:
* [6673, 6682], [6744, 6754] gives 0.94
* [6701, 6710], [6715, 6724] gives 0.92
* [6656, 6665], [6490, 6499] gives 0.94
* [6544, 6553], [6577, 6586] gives 1.11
